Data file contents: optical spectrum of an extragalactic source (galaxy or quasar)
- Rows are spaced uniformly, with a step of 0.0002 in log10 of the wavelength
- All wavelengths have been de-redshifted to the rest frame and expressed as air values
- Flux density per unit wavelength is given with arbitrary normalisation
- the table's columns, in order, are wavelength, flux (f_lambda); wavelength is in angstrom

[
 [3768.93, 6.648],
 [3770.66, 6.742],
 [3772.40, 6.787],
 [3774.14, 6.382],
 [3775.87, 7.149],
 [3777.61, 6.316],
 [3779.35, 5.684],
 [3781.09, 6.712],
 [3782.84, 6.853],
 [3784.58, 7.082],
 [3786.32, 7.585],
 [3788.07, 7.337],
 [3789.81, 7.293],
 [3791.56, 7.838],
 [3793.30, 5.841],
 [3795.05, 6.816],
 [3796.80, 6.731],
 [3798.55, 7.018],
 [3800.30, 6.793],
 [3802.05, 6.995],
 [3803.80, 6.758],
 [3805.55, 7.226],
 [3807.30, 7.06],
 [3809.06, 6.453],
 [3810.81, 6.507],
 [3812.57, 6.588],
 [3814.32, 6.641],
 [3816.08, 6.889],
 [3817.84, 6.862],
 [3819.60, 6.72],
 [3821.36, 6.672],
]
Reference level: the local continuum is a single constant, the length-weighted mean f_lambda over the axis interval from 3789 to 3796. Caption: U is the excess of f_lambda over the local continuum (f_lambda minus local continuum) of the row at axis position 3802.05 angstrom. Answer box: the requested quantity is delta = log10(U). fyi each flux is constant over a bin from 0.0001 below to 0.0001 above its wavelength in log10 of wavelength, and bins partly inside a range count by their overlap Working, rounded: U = 0.06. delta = -1.3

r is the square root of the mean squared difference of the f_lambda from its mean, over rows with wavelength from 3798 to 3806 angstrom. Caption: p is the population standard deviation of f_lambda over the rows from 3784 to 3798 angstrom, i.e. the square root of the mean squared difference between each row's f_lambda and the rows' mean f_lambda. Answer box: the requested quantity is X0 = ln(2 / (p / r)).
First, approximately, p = 0.58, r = 0.17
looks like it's -0.5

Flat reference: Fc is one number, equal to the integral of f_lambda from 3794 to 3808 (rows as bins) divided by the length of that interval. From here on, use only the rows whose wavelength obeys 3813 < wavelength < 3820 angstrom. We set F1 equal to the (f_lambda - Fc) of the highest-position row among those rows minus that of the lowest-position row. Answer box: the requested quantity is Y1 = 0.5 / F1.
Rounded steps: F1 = 0.1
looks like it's 6.3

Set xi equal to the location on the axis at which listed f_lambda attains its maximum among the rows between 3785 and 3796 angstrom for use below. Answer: 3791.56 angstrom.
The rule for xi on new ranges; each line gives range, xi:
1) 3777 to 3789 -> 3786.32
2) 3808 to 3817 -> 3816.08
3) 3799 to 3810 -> 3805.55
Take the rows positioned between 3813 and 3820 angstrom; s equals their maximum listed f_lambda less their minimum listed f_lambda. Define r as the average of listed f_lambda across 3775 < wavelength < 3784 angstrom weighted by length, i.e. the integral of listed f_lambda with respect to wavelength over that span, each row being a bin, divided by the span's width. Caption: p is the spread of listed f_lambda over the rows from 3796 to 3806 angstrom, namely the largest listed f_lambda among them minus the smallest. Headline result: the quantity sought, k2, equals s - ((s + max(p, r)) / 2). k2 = -3.16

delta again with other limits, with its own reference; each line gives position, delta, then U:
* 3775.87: -0.7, 0.21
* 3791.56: 0.0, 0.90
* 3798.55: -1.1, 0.08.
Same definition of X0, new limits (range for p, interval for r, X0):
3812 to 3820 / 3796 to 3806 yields 1.1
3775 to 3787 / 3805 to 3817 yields 0.0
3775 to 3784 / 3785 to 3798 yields 0.9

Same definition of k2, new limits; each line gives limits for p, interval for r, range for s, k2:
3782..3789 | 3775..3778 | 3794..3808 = -3.16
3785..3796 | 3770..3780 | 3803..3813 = -2.88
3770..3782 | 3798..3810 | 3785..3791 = -3.30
